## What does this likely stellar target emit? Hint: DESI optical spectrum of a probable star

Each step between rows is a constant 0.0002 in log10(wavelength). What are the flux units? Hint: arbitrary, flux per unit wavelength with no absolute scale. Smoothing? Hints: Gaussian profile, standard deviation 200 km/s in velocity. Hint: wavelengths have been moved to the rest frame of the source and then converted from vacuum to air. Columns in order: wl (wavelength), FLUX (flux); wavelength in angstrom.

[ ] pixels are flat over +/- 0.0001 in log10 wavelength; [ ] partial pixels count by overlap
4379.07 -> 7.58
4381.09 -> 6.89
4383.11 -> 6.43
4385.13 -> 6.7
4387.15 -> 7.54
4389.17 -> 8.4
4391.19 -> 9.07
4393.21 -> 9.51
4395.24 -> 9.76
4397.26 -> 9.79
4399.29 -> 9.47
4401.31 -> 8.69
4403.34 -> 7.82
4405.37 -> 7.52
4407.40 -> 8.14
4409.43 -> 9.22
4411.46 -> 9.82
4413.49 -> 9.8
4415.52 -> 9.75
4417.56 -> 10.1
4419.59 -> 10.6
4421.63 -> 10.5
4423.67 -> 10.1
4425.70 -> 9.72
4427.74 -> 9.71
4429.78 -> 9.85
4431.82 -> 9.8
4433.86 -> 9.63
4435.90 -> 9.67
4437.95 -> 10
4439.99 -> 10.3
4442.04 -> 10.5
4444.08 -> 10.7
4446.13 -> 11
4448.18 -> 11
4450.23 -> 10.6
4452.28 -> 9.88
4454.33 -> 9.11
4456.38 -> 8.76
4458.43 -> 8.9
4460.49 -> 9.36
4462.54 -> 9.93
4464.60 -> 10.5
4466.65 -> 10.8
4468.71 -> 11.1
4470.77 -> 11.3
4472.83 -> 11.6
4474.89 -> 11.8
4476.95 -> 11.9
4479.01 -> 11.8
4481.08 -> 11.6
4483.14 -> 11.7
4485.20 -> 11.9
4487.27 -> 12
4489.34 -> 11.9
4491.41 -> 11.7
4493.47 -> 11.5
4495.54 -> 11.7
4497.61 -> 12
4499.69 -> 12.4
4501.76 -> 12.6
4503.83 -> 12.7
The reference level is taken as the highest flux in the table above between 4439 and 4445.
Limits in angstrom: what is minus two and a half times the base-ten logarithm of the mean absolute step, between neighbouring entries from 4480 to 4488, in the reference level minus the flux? 2.2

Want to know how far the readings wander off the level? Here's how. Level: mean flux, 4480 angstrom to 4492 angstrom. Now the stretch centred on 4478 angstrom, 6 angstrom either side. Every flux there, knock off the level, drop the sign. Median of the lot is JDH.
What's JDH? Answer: 0.10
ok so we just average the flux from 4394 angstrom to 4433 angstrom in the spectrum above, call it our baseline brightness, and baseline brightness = 9.5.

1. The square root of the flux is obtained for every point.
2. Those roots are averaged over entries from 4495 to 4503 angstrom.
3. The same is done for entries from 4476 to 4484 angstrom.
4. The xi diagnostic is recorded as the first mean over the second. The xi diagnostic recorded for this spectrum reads 1.02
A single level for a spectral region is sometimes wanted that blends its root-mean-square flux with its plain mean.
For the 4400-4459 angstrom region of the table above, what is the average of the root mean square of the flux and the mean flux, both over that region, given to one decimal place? 9.7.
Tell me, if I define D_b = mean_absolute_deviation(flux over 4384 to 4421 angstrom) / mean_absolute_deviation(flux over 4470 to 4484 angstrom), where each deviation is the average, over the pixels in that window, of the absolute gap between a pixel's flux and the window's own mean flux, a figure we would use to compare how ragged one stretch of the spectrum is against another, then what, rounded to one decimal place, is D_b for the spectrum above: 6.1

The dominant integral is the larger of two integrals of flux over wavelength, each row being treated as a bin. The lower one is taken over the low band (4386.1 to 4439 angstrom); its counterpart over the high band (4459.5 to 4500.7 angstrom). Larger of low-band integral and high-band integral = 496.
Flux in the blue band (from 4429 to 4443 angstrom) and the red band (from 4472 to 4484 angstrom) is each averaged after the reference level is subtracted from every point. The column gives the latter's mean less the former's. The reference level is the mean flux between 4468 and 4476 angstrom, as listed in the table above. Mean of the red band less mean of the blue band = 1.8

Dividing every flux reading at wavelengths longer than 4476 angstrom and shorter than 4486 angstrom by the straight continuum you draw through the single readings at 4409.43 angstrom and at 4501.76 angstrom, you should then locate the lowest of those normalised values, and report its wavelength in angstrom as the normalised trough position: 4481.08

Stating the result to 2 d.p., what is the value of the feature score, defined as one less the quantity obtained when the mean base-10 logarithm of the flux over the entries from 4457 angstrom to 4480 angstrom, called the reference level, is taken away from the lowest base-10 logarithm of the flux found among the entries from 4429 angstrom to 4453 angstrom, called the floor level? 1.05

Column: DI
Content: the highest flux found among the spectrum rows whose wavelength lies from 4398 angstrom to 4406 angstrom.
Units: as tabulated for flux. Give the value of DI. 9.47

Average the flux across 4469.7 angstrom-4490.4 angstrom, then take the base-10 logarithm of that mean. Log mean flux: 1.07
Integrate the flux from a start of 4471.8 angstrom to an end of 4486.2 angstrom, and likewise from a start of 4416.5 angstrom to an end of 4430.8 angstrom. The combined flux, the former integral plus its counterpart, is 314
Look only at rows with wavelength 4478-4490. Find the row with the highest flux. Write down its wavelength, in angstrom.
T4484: 4487.27 angstrom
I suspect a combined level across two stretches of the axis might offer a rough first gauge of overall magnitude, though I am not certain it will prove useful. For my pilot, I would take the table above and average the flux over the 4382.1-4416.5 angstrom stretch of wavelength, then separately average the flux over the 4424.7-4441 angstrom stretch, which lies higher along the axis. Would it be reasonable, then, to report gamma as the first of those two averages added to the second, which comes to 18.5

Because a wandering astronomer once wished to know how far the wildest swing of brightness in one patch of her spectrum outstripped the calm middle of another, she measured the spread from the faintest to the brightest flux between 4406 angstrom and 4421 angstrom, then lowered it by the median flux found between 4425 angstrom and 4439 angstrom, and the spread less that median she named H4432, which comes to -7.26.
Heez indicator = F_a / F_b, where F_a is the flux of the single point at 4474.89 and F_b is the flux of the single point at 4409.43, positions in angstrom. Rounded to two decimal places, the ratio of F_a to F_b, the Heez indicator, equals 1.28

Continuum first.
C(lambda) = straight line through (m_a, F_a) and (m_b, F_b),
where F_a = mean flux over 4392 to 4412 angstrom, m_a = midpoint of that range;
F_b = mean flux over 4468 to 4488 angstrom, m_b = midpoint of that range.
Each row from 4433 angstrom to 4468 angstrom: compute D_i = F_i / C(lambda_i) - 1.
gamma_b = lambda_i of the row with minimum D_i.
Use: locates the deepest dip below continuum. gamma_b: 4456.38 angstrom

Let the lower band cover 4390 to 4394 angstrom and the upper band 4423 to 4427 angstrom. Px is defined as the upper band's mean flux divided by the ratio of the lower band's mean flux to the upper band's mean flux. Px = 10.6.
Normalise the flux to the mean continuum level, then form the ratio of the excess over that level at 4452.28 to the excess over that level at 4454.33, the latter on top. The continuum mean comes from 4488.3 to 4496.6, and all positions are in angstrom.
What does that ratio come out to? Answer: 1.4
